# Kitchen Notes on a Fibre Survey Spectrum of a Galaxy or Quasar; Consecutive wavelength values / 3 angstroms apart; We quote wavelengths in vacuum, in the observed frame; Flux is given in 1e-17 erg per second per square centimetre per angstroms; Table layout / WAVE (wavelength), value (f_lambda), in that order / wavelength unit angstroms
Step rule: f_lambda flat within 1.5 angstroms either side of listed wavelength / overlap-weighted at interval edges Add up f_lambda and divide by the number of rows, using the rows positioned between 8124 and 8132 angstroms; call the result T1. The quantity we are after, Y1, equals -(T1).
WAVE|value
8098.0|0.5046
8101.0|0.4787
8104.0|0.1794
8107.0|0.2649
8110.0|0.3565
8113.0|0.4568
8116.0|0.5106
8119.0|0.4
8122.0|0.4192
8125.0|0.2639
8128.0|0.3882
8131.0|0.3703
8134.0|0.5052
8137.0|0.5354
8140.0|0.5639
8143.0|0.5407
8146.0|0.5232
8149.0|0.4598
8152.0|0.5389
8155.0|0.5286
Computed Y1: -0.34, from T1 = 0.34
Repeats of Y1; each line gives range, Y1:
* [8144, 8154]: -0.51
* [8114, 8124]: -0.44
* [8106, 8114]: -0.36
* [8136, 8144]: -0.55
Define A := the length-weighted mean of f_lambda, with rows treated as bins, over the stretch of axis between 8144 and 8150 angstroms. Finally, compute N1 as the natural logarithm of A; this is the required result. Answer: -0.70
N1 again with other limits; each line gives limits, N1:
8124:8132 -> -1.07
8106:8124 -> -0.91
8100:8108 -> -1.21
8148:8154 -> -0.68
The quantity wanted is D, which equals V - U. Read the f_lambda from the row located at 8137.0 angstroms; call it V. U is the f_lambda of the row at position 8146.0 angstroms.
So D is 0.0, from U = 0.5232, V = 0.5354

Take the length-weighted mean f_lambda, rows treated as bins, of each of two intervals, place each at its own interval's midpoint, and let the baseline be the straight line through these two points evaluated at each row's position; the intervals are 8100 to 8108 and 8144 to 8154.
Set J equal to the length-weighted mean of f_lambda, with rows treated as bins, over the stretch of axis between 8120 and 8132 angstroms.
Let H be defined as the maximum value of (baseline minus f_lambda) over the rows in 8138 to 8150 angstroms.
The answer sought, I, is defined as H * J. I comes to 0.02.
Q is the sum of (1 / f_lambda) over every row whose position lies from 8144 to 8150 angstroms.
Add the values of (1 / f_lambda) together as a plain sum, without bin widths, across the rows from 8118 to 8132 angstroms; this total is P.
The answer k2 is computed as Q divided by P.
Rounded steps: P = 14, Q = 4.1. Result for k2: 0.3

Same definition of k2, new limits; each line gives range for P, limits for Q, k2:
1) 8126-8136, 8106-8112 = 0.9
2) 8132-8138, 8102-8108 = 2.4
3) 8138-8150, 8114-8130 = 1.7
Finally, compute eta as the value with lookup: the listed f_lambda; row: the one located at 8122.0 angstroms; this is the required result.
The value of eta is 0.4192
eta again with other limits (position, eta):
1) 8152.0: 0.5389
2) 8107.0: 0.2649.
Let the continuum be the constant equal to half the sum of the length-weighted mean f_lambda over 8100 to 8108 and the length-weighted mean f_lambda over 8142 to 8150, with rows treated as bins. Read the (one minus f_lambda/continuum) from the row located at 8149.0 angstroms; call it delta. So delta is -0.14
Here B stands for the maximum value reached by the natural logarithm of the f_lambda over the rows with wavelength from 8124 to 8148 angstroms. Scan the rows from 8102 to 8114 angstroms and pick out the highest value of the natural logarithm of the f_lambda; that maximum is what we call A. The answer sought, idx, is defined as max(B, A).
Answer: -0.57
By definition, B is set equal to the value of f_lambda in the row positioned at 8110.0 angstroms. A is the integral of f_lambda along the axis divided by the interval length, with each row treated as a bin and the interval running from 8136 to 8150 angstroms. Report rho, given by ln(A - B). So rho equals -1.77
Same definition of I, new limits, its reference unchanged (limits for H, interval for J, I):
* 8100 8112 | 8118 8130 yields 0.04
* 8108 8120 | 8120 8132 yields -0.01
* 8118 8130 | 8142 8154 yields 0.07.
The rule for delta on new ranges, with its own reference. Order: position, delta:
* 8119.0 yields 0.01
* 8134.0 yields -0.25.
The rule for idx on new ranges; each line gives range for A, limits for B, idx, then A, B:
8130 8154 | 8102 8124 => -0.57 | -0.57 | -0.672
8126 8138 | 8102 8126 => -0.62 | -0.62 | -0.672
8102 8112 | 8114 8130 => -0.67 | -1.03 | -0.672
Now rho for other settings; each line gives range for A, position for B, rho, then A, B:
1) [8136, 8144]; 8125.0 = -1.26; 0.548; 0.2639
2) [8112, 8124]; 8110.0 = -2.50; 0.439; 0.3565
